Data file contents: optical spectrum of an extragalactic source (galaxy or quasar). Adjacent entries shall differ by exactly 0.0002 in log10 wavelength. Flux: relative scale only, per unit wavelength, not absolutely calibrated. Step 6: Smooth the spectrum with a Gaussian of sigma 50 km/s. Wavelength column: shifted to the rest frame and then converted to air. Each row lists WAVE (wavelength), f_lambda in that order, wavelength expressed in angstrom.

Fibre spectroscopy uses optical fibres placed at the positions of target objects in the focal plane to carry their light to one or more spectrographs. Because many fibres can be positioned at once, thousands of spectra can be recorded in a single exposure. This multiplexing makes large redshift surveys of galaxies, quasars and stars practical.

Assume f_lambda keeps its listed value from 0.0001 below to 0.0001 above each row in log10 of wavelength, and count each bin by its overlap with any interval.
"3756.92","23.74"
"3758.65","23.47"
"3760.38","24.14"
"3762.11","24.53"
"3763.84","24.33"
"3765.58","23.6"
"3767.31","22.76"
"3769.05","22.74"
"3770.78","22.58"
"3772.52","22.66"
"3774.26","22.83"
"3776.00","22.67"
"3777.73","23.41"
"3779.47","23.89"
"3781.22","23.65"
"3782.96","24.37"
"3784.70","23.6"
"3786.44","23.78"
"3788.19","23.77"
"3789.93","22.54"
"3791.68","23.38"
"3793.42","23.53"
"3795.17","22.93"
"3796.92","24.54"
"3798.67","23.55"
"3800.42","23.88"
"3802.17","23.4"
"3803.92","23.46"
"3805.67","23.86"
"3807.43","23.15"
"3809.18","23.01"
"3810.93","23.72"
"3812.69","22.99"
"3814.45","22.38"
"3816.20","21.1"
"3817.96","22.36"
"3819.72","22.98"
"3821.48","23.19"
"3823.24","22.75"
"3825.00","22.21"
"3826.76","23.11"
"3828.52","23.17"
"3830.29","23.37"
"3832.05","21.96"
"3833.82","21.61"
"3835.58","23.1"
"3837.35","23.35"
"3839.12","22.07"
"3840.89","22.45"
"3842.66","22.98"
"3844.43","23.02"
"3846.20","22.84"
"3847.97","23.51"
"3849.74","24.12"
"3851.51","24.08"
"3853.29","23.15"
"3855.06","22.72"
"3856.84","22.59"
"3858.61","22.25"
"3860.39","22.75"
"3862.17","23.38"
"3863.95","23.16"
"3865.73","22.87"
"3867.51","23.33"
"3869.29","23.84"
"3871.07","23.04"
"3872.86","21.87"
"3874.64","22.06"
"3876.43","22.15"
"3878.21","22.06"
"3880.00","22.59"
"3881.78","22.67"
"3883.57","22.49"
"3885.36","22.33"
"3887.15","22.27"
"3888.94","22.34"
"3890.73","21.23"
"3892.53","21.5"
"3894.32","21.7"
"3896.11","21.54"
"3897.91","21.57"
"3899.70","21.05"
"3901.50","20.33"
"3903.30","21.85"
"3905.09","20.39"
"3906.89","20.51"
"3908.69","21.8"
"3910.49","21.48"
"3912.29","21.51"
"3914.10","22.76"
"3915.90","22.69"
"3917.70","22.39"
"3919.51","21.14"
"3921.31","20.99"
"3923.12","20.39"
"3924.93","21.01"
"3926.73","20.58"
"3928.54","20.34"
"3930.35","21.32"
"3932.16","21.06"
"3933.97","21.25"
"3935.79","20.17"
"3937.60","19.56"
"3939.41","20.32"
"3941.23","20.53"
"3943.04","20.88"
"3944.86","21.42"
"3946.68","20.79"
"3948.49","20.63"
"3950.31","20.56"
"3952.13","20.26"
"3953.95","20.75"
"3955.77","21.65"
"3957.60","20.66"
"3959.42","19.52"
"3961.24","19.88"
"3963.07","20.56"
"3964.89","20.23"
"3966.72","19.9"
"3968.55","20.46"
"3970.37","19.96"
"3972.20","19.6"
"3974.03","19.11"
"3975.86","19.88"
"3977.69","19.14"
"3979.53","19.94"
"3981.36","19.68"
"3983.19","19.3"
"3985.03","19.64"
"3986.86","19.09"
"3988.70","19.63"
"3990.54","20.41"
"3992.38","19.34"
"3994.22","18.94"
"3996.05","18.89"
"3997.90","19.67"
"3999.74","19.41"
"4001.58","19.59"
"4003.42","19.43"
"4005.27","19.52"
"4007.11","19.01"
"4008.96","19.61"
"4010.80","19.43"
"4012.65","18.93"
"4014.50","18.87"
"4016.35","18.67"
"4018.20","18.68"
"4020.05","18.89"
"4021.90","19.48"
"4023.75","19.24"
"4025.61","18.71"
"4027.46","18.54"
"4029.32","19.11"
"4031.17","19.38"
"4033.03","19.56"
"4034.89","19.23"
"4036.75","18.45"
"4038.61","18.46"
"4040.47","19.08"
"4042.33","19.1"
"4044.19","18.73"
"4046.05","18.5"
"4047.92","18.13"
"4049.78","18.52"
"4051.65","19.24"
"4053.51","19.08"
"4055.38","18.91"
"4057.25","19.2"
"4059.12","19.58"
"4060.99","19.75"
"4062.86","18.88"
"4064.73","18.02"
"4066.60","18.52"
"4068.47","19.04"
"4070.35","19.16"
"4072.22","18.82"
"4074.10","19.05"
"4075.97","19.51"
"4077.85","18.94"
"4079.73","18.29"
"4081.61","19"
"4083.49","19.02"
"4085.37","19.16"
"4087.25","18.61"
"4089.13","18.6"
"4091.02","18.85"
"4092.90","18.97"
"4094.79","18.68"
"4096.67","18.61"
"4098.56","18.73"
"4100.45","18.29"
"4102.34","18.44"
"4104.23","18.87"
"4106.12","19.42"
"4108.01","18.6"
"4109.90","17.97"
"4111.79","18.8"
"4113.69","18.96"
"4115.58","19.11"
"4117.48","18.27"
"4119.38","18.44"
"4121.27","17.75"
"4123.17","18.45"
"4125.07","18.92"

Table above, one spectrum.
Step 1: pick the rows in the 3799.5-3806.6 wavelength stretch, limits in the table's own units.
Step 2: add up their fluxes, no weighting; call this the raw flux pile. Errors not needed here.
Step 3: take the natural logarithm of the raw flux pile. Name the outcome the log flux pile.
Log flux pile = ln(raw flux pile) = 4.55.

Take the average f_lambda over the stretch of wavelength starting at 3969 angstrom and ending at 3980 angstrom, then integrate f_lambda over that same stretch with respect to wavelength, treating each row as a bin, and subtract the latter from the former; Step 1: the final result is -196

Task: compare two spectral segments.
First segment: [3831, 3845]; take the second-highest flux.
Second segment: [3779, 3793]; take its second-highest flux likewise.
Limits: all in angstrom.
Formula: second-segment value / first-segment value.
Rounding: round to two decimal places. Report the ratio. 1.03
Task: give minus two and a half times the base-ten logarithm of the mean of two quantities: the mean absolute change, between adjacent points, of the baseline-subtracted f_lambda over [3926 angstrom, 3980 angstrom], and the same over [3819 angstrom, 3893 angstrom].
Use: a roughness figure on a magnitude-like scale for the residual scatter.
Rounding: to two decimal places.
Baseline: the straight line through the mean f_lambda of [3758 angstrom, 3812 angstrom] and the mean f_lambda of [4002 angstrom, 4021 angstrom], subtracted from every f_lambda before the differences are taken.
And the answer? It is 0.75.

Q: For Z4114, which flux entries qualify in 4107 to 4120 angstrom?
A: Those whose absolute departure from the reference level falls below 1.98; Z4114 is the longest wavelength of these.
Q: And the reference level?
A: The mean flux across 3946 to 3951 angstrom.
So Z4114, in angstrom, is 4115.58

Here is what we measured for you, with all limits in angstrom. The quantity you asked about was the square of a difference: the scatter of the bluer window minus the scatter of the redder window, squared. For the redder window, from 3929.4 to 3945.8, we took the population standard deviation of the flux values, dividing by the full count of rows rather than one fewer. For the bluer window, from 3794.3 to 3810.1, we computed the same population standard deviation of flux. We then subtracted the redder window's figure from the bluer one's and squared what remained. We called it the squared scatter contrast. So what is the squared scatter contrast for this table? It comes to 0.012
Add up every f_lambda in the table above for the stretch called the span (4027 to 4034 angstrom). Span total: 77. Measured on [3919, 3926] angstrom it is 84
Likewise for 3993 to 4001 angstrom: 77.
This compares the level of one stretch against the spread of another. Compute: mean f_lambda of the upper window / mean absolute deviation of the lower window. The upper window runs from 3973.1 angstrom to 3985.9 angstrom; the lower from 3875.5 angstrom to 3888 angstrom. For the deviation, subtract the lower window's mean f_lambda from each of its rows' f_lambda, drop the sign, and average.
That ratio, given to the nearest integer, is 105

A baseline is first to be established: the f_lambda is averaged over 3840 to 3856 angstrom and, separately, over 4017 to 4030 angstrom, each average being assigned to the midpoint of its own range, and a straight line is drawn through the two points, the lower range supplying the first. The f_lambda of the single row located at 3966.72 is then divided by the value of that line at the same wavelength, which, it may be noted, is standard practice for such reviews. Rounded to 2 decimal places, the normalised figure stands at 0.98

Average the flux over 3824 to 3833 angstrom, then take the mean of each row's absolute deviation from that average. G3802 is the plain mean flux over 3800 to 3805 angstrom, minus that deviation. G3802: 23.0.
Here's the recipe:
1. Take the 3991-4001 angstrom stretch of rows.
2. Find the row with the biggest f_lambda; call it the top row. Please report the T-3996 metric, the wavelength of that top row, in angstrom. 3997.90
